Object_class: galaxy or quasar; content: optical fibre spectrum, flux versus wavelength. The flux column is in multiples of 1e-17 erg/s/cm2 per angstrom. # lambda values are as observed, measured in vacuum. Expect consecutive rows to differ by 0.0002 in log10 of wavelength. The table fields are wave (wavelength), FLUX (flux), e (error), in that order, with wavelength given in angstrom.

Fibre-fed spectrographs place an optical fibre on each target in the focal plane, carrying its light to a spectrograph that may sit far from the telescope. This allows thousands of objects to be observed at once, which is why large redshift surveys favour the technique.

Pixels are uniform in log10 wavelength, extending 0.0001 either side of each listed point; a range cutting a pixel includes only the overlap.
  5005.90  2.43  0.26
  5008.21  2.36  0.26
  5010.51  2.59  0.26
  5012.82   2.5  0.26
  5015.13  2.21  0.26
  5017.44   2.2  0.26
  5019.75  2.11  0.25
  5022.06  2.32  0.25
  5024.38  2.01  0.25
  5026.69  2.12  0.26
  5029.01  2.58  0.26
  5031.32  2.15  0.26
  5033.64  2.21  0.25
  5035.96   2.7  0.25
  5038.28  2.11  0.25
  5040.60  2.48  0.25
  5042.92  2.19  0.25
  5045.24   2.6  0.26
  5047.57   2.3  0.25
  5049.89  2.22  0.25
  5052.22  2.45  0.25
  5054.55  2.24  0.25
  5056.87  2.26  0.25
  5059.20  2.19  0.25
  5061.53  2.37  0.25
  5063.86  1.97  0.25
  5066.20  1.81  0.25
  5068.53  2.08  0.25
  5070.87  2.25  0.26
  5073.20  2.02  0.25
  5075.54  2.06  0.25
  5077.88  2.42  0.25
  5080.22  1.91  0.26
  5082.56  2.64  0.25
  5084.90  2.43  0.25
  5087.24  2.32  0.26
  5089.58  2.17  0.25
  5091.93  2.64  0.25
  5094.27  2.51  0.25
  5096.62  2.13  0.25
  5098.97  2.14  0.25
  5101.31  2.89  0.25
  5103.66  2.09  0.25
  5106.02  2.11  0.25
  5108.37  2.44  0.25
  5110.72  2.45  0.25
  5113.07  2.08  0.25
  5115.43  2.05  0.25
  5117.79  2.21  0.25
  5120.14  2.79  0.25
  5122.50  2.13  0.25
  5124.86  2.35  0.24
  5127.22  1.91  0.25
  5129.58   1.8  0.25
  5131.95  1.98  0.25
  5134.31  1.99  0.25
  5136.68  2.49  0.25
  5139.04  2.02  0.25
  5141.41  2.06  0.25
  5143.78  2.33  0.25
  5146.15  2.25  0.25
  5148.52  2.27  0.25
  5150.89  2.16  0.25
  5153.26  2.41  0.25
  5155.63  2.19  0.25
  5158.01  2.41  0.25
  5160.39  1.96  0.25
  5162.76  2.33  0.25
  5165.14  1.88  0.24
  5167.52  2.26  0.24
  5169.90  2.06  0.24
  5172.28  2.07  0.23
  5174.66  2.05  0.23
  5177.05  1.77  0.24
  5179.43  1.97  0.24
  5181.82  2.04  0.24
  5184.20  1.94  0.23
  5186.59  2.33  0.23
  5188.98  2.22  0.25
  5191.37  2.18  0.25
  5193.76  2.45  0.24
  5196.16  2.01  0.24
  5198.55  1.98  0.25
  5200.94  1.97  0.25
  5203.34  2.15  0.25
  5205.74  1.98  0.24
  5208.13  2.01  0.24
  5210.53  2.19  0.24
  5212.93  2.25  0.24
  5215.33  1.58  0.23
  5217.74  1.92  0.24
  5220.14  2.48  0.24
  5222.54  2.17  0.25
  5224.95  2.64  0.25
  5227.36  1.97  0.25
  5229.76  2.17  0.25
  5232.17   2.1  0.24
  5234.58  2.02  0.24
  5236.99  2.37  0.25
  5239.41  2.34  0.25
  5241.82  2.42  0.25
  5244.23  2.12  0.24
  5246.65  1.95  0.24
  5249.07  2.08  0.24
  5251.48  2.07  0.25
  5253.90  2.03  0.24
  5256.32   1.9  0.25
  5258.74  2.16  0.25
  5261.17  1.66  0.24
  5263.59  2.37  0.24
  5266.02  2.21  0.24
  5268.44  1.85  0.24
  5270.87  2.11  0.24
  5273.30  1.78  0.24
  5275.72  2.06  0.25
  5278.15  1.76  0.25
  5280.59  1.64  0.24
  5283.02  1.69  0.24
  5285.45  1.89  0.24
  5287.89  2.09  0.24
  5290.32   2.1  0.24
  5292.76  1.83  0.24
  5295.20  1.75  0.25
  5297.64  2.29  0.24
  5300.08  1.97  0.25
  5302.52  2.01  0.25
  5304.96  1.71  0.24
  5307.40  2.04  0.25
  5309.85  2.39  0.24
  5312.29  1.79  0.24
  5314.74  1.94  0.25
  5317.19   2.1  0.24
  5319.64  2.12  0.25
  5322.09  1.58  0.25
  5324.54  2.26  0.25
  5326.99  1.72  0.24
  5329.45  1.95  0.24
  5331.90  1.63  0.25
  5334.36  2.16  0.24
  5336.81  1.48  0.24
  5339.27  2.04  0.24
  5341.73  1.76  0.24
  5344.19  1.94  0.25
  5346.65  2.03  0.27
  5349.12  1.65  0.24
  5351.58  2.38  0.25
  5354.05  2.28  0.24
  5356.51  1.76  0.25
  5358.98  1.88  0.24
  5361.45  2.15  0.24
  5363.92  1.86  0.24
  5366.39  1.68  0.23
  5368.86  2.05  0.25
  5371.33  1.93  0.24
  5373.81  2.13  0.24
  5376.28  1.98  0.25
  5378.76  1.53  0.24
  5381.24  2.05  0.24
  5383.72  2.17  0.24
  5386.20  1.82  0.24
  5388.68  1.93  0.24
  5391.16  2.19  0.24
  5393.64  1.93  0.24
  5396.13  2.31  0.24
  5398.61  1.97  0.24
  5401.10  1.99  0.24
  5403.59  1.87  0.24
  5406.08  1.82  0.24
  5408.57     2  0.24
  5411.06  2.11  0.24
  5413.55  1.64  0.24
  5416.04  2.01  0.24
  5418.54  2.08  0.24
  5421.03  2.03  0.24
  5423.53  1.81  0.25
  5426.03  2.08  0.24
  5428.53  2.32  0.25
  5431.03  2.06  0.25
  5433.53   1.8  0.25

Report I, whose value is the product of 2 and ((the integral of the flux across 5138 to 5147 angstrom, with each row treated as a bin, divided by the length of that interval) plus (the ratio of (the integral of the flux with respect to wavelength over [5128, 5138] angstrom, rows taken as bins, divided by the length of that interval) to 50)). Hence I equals 4.41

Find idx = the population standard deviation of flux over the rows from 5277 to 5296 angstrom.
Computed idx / 0.162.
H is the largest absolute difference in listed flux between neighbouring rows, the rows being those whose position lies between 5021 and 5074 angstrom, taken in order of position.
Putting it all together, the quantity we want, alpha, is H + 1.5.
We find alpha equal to 2.09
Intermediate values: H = 0.59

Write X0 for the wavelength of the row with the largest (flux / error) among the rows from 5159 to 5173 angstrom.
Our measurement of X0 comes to 5167.52 angstrom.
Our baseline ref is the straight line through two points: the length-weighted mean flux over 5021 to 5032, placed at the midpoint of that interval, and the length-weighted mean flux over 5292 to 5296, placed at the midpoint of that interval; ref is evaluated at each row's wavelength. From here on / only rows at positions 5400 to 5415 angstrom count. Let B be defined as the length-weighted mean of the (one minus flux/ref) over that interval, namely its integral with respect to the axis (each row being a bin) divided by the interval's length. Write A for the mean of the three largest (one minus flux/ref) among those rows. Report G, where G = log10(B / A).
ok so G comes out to 0.2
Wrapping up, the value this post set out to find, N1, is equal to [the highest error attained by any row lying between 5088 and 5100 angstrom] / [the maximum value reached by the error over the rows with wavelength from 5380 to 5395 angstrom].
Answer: 1.04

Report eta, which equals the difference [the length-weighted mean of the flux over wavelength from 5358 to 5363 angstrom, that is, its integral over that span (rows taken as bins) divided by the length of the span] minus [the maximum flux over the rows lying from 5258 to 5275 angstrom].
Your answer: -0.36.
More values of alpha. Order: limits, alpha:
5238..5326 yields 2.21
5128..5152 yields 2.00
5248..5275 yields 2.21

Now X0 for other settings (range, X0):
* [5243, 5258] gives 5244.23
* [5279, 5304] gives 5297.64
